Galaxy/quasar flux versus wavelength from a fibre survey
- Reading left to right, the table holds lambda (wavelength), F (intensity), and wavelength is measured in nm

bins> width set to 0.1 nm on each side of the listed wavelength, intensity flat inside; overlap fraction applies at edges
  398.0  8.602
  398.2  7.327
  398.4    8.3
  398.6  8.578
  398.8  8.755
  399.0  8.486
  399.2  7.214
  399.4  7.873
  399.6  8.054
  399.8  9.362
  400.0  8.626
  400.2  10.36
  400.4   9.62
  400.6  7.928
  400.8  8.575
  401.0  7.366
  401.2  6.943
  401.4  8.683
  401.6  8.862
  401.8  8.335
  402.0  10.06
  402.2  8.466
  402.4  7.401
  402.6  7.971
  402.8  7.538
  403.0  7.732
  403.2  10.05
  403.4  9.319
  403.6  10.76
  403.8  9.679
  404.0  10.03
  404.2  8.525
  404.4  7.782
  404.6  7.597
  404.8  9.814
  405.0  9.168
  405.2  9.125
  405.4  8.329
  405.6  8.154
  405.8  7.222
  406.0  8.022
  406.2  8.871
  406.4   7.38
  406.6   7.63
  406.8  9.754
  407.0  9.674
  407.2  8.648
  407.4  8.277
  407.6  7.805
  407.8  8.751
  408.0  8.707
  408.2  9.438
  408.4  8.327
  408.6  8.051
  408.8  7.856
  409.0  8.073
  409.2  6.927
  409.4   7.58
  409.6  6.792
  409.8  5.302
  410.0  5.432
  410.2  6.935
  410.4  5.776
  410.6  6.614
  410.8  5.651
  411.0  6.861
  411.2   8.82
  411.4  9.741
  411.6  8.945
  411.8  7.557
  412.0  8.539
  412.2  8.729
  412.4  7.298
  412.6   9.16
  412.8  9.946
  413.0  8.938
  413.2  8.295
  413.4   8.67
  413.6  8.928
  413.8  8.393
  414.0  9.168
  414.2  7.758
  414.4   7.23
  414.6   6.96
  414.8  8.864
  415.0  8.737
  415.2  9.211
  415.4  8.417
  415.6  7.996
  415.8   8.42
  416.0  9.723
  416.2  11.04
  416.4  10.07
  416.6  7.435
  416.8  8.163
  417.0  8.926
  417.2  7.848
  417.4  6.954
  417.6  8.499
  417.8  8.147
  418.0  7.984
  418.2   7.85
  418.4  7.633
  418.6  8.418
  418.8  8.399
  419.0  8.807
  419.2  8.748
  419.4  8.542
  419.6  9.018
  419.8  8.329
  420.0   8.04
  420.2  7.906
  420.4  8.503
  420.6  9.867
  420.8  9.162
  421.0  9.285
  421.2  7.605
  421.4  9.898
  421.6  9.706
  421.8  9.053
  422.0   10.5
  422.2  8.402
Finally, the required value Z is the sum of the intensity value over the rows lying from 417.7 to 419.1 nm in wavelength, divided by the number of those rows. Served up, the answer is 8.2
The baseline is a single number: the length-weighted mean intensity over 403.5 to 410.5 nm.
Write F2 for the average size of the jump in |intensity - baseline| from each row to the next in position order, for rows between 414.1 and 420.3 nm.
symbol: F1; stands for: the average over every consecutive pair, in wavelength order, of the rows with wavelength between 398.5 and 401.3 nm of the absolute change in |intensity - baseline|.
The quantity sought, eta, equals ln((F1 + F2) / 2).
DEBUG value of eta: -0.58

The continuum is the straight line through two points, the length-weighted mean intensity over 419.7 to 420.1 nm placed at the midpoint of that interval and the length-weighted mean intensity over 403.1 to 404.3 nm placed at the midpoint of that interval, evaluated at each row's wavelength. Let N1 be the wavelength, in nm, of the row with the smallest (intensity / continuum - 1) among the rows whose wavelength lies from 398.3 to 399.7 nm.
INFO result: 399.2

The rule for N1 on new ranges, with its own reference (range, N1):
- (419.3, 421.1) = 420.2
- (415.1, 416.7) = 416.6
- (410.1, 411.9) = 410.8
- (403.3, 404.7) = 404.6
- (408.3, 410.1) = 409.8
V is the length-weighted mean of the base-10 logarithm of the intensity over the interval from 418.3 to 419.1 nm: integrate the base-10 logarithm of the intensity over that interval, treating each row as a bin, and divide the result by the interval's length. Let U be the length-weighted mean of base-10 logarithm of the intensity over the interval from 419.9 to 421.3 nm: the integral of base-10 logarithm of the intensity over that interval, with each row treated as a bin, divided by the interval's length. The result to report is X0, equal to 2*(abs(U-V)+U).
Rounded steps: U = 0.934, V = 0.919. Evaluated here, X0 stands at 1.90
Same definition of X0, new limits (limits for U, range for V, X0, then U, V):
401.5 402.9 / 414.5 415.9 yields 1.84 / 0.921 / 0.921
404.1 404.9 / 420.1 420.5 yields 1.87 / 0.924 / 0.914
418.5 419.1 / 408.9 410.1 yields 2.09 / 0.931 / 0.820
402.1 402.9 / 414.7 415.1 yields 1.89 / 0.894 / 0.944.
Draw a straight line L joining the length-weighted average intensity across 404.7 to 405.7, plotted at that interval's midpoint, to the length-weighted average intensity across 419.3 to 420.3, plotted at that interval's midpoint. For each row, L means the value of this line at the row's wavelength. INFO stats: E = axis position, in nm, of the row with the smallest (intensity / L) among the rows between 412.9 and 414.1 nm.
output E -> 413.2 nm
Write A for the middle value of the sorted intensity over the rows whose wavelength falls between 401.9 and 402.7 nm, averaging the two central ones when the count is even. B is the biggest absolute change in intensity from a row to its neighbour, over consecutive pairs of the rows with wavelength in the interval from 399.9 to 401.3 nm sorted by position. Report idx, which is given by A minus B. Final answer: 6.5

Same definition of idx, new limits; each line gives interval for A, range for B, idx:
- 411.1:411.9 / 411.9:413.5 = 7.0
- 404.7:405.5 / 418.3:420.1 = 8.4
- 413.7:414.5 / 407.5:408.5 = 7.0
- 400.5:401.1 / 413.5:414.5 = 6.5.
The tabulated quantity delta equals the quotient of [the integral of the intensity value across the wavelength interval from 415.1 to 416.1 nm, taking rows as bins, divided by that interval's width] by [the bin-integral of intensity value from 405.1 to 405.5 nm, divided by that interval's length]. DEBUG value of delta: 1.00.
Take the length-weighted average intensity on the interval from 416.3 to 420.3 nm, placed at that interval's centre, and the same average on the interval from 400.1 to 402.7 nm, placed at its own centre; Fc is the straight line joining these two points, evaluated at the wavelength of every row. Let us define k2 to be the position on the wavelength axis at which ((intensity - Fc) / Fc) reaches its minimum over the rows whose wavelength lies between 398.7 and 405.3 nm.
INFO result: 401.2 nm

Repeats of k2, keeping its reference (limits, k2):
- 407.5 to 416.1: 409.8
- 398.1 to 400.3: 399.2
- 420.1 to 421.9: 421.2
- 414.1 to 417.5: 414.6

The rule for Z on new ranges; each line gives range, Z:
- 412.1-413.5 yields 8.7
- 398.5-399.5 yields 8.2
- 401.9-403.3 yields 8.5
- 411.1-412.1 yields 8.7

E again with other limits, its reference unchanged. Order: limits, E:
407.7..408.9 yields 408.8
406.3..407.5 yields 406.4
